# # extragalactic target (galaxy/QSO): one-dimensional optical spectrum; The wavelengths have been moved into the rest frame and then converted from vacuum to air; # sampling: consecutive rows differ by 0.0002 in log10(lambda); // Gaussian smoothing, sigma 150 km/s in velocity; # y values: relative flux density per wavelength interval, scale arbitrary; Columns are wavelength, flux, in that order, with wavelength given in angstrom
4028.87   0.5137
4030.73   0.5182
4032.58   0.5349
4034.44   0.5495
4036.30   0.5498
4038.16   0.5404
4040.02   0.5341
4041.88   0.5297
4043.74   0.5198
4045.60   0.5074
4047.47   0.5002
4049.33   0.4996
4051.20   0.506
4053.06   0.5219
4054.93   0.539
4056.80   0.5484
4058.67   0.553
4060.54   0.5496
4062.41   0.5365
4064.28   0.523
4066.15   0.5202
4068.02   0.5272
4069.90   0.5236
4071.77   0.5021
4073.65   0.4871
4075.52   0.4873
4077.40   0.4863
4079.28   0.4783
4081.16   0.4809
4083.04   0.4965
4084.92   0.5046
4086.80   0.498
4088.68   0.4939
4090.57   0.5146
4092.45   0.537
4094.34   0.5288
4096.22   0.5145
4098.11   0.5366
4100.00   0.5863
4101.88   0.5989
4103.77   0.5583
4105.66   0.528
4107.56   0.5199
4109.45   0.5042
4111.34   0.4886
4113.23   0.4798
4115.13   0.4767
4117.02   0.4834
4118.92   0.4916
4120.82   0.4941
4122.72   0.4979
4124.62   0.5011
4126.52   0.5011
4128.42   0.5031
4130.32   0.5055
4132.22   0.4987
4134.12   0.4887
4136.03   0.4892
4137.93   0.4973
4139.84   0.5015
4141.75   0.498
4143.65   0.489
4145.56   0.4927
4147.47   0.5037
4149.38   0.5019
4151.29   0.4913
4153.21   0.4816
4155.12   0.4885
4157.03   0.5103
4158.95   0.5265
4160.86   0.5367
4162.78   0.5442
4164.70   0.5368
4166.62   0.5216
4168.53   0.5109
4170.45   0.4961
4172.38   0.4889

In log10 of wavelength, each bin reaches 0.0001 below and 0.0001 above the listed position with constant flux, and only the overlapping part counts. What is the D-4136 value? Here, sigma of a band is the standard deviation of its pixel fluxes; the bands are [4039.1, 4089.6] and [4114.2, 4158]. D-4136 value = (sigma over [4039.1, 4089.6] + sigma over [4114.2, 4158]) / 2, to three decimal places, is 0.015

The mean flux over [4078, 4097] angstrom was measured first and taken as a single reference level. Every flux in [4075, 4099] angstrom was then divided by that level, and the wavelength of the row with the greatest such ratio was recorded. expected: 4092.45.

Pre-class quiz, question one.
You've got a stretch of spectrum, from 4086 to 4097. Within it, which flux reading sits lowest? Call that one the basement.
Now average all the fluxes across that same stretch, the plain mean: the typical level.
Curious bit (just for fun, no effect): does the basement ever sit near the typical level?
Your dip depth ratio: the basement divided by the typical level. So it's 0.960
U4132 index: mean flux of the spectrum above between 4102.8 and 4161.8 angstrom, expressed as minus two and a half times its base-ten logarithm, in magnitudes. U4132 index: 0.751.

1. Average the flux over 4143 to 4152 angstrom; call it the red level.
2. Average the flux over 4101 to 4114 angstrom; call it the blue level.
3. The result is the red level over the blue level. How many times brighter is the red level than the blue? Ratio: 0.944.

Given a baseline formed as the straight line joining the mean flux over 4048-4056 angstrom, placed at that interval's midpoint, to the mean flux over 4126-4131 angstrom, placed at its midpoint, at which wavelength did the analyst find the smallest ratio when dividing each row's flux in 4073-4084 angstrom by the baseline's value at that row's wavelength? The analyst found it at 4079.28 angstrom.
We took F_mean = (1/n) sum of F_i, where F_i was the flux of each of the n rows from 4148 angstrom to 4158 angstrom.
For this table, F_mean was 0.495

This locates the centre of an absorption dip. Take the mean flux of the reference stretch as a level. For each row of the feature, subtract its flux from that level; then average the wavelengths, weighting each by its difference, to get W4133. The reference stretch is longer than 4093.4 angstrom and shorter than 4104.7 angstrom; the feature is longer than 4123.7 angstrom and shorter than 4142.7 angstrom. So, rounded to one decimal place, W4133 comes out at 4133.4 angstrom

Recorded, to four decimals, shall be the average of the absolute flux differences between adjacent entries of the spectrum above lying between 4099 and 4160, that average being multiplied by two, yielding 0.0185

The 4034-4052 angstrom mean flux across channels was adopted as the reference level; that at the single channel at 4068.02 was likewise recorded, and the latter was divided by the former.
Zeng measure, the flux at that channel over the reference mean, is 1.01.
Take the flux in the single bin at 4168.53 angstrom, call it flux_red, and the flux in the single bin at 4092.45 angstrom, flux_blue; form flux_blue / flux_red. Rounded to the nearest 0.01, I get 1.05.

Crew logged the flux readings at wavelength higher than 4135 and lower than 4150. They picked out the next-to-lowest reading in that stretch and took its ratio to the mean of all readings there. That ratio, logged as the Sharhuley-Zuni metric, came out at 0.985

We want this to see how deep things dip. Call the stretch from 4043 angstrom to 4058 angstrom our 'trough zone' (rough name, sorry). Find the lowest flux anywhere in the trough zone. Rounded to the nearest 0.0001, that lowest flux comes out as 0.4996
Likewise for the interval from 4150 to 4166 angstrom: 0.4816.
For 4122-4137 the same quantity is 0.4887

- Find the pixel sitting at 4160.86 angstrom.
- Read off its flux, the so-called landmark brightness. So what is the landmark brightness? 0.5367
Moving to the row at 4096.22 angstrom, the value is 0.5145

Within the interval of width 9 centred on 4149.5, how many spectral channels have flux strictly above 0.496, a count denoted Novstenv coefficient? 2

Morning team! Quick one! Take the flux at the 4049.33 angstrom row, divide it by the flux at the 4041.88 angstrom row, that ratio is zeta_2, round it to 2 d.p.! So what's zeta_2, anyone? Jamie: 0.94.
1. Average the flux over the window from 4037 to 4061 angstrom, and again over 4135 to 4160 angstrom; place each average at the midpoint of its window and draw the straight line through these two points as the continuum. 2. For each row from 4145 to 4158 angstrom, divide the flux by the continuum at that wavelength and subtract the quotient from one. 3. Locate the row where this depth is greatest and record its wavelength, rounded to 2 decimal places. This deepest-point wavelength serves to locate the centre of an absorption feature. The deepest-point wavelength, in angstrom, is 4153.21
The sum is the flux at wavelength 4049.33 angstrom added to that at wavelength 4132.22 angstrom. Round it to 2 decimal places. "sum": 1.00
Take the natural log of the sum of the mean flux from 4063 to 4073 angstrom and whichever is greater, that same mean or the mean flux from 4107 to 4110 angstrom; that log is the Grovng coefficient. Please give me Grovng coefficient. 0.04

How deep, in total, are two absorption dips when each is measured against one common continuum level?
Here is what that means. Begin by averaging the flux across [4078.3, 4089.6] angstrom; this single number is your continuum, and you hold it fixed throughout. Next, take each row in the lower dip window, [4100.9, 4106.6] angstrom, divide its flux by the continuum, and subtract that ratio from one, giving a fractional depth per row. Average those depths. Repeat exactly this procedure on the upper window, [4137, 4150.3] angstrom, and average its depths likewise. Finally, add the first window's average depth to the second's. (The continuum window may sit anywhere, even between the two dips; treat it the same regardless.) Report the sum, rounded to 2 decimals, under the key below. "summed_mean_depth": -0.15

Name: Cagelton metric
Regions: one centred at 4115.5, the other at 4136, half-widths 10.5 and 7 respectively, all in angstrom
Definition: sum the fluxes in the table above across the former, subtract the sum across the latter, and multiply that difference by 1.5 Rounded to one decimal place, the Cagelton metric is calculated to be 3.0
